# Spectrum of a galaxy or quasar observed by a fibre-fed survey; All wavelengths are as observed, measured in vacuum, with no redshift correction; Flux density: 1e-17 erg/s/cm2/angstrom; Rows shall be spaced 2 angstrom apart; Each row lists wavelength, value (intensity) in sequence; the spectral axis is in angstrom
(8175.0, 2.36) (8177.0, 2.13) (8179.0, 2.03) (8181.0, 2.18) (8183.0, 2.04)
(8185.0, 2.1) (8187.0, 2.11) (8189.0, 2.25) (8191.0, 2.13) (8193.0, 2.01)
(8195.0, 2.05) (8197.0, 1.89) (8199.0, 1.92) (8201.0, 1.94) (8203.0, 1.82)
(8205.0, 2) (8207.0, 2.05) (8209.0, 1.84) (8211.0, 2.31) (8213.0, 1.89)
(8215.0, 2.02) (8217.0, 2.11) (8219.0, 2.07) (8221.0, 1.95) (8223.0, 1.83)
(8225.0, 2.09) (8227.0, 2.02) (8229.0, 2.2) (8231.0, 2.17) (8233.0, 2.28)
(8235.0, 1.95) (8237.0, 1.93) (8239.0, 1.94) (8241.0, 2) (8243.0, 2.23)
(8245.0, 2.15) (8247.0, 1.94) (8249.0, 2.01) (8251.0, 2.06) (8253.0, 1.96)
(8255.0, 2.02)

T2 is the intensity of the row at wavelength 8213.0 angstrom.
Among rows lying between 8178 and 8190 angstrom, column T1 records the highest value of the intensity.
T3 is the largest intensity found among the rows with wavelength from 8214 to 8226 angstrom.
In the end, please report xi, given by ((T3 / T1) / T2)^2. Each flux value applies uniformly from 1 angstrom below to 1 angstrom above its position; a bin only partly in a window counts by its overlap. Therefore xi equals 0.25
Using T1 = 2.25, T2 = 1.89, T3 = 2.11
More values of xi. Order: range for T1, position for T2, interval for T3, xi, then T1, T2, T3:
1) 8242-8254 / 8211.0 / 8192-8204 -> 0.16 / 2.23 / 2.31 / 2.05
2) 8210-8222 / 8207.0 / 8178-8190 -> 0.23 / 2.31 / 2.05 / 2.25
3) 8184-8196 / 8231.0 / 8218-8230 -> 0.20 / 2.25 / 2.17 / 2.2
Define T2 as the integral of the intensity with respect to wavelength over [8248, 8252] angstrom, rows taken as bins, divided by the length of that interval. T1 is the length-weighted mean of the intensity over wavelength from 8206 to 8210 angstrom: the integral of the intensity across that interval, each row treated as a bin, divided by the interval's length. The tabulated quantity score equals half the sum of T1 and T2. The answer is 1.99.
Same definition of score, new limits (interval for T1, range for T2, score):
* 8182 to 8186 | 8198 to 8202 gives 2.00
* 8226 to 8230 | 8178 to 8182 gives 2.11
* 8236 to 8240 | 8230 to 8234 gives 2.08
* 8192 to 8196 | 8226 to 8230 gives 2.07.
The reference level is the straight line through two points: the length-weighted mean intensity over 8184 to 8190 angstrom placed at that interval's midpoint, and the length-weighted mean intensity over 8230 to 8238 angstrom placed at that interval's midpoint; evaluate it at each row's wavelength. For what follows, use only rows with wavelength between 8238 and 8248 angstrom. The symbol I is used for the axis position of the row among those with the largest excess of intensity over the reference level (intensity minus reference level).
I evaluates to 8243.0 angstrom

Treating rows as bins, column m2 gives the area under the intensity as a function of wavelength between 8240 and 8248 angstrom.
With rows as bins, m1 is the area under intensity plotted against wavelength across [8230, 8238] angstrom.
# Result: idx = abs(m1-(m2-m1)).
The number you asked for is 16.7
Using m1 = 16.7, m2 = 16.6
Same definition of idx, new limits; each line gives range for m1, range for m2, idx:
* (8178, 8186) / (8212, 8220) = 17.2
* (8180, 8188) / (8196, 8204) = 18.6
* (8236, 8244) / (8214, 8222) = 16.1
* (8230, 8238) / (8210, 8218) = 16.7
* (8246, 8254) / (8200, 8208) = 16.3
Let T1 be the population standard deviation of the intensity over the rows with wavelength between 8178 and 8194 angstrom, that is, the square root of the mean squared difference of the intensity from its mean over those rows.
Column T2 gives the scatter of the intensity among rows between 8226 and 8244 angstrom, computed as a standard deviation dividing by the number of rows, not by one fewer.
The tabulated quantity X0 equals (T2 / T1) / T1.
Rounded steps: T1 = 0.076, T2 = 0.131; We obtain 23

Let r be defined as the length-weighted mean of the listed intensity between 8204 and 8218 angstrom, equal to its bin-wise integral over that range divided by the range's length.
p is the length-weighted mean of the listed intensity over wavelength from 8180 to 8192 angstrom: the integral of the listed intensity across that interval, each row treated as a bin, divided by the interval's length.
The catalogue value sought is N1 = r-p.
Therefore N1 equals -0.10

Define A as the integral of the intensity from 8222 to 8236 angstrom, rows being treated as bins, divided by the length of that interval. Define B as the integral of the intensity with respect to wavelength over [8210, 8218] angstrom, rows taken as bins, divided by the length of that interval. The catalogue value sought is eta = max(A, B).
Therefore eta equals 2.08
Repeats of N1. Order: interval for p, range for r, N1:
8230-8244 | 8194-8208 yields -0.12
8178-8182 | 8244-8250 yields -0.07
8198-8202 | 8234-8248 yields 0.09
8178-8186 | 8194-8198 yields -0.12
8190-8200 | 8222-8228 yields -0.02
